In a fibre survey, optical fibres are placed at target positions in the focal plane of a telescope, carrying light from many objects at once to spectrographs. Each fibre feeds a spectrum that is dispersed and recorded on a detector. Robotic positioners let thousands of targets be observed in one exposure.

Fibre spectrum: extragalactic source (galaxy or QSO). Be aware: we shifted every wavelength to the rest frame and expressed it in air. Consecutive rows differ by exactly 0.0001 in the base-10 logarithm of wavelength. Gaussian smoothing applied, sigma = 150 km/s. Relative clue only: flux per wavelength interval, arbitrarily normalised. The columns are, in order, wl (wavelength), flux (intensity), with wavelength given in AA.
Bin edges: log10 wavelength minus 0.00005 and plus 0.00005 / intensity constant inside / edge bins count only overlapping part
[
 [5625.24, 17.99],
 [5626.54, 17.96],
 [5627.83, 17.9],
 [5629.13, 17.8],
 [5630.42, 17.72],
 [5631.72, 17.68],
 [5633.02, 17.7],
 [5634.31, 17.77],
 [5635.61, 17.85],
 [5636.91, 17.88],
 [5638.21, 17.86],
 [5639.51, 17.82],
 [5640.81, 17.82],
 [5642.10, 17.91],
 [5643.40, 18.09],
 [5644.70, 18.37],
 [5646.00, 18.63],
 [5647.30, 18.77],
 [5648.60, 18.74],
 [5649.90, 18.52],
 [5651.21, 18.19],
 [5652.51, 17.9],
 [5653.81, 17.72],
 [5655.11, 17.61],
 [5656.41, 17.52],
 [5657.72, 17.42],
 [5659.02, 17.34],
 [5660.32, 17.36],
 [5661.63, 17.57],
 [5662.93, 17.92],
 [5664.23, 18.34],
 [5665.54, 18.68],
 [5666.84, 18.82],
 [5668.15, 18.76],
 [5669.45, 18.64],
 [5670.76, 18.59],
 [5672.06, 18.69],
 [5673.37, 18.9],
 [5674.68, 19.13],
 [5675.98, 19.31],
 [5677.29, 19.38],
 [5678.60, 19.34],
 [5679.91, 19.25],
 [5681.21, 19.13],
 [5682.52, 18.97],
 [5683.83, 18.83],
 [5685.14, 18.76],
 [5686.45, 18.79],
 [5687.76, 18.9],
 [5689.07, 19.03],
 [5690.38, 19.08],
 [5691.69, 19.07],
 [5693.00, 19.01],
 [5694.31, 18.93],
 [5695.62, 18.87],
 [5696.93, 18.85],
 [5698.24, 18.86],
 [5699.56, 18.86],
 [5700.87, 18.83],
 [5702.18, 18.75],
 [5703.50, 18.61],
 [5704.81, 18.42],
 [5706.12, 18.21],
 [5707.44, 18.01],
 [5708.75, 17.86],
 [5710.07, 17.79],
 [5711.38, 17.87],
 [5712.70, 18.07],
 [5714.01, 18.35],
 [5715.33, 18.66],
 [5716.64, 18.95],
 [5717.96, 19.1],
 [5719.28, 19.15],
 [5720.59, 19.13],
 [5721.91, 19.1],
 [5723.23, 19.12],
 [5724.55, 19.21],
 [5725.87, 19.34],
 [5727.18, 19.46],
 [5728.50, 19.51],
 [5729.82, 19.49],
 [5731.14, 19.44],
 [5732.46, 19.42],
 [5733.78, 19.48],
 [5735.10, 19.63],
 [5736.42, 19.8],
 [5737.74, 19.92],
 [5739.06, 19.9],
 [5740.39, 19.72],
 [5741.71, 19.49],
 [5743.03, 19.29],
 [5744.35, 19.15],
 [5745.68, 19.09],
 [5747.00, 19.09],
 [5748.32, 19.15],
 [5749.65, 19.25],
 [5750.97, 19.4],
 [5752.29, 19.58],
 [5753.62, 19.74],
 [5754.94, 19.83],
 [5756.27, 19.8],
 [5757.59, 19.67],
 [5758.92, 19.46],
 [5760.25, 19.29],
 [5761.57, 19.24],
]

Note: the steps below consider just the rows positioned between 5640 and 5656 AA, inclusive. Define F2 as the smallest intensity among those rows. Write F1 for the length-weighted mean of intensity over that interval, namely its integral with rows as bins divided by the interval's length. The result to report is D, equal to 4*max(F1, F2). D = 73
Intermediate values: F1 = 18.2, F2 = 17.61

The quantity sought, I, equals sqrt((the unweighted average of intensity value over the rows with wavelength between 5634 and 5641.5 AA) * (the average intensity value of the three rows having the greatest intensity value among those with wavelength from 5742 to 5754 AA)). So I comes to 18.7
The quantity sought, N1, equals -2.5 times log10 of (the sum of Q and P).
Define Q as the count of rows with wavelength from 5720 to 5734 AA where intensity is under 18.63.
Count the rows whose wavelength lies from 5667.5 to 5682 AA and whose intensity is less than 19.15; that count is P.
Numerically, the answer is -2.11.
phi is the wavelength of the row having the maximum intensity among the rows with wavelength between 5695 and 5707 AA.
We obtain 5695.62 AA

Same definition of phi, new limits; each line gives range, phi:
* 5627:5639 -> 5627.83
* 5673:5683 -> 5677.29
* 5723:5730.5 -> 5728.50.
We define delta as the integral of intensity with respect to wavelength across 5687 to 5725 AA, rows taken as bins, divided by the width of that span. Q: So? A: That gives 18.7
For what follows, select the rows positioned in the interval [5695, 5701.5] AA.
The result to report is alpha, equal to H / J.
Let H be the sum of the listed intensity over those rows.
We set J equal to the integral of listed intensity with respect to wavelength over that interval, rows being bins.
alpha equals 0.769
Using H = 94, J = 123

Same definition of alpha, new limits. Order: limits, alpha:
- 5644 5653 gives 0.778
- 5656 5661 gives 0.801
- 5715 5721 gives 0.832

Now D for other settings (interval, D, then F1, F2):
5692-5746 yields 76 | 19.0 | 17.79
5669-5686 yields 76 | 19.0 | 18.59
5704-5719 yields 73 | 18.3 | 17.79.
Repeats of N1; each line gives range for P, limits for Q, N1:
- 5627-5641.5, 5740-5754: -2.60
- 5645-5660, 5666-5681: -2.70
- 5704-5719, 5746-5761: -2.60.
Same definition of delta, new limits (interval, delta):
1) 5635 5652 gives 18.2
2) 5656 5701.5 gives 18.7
